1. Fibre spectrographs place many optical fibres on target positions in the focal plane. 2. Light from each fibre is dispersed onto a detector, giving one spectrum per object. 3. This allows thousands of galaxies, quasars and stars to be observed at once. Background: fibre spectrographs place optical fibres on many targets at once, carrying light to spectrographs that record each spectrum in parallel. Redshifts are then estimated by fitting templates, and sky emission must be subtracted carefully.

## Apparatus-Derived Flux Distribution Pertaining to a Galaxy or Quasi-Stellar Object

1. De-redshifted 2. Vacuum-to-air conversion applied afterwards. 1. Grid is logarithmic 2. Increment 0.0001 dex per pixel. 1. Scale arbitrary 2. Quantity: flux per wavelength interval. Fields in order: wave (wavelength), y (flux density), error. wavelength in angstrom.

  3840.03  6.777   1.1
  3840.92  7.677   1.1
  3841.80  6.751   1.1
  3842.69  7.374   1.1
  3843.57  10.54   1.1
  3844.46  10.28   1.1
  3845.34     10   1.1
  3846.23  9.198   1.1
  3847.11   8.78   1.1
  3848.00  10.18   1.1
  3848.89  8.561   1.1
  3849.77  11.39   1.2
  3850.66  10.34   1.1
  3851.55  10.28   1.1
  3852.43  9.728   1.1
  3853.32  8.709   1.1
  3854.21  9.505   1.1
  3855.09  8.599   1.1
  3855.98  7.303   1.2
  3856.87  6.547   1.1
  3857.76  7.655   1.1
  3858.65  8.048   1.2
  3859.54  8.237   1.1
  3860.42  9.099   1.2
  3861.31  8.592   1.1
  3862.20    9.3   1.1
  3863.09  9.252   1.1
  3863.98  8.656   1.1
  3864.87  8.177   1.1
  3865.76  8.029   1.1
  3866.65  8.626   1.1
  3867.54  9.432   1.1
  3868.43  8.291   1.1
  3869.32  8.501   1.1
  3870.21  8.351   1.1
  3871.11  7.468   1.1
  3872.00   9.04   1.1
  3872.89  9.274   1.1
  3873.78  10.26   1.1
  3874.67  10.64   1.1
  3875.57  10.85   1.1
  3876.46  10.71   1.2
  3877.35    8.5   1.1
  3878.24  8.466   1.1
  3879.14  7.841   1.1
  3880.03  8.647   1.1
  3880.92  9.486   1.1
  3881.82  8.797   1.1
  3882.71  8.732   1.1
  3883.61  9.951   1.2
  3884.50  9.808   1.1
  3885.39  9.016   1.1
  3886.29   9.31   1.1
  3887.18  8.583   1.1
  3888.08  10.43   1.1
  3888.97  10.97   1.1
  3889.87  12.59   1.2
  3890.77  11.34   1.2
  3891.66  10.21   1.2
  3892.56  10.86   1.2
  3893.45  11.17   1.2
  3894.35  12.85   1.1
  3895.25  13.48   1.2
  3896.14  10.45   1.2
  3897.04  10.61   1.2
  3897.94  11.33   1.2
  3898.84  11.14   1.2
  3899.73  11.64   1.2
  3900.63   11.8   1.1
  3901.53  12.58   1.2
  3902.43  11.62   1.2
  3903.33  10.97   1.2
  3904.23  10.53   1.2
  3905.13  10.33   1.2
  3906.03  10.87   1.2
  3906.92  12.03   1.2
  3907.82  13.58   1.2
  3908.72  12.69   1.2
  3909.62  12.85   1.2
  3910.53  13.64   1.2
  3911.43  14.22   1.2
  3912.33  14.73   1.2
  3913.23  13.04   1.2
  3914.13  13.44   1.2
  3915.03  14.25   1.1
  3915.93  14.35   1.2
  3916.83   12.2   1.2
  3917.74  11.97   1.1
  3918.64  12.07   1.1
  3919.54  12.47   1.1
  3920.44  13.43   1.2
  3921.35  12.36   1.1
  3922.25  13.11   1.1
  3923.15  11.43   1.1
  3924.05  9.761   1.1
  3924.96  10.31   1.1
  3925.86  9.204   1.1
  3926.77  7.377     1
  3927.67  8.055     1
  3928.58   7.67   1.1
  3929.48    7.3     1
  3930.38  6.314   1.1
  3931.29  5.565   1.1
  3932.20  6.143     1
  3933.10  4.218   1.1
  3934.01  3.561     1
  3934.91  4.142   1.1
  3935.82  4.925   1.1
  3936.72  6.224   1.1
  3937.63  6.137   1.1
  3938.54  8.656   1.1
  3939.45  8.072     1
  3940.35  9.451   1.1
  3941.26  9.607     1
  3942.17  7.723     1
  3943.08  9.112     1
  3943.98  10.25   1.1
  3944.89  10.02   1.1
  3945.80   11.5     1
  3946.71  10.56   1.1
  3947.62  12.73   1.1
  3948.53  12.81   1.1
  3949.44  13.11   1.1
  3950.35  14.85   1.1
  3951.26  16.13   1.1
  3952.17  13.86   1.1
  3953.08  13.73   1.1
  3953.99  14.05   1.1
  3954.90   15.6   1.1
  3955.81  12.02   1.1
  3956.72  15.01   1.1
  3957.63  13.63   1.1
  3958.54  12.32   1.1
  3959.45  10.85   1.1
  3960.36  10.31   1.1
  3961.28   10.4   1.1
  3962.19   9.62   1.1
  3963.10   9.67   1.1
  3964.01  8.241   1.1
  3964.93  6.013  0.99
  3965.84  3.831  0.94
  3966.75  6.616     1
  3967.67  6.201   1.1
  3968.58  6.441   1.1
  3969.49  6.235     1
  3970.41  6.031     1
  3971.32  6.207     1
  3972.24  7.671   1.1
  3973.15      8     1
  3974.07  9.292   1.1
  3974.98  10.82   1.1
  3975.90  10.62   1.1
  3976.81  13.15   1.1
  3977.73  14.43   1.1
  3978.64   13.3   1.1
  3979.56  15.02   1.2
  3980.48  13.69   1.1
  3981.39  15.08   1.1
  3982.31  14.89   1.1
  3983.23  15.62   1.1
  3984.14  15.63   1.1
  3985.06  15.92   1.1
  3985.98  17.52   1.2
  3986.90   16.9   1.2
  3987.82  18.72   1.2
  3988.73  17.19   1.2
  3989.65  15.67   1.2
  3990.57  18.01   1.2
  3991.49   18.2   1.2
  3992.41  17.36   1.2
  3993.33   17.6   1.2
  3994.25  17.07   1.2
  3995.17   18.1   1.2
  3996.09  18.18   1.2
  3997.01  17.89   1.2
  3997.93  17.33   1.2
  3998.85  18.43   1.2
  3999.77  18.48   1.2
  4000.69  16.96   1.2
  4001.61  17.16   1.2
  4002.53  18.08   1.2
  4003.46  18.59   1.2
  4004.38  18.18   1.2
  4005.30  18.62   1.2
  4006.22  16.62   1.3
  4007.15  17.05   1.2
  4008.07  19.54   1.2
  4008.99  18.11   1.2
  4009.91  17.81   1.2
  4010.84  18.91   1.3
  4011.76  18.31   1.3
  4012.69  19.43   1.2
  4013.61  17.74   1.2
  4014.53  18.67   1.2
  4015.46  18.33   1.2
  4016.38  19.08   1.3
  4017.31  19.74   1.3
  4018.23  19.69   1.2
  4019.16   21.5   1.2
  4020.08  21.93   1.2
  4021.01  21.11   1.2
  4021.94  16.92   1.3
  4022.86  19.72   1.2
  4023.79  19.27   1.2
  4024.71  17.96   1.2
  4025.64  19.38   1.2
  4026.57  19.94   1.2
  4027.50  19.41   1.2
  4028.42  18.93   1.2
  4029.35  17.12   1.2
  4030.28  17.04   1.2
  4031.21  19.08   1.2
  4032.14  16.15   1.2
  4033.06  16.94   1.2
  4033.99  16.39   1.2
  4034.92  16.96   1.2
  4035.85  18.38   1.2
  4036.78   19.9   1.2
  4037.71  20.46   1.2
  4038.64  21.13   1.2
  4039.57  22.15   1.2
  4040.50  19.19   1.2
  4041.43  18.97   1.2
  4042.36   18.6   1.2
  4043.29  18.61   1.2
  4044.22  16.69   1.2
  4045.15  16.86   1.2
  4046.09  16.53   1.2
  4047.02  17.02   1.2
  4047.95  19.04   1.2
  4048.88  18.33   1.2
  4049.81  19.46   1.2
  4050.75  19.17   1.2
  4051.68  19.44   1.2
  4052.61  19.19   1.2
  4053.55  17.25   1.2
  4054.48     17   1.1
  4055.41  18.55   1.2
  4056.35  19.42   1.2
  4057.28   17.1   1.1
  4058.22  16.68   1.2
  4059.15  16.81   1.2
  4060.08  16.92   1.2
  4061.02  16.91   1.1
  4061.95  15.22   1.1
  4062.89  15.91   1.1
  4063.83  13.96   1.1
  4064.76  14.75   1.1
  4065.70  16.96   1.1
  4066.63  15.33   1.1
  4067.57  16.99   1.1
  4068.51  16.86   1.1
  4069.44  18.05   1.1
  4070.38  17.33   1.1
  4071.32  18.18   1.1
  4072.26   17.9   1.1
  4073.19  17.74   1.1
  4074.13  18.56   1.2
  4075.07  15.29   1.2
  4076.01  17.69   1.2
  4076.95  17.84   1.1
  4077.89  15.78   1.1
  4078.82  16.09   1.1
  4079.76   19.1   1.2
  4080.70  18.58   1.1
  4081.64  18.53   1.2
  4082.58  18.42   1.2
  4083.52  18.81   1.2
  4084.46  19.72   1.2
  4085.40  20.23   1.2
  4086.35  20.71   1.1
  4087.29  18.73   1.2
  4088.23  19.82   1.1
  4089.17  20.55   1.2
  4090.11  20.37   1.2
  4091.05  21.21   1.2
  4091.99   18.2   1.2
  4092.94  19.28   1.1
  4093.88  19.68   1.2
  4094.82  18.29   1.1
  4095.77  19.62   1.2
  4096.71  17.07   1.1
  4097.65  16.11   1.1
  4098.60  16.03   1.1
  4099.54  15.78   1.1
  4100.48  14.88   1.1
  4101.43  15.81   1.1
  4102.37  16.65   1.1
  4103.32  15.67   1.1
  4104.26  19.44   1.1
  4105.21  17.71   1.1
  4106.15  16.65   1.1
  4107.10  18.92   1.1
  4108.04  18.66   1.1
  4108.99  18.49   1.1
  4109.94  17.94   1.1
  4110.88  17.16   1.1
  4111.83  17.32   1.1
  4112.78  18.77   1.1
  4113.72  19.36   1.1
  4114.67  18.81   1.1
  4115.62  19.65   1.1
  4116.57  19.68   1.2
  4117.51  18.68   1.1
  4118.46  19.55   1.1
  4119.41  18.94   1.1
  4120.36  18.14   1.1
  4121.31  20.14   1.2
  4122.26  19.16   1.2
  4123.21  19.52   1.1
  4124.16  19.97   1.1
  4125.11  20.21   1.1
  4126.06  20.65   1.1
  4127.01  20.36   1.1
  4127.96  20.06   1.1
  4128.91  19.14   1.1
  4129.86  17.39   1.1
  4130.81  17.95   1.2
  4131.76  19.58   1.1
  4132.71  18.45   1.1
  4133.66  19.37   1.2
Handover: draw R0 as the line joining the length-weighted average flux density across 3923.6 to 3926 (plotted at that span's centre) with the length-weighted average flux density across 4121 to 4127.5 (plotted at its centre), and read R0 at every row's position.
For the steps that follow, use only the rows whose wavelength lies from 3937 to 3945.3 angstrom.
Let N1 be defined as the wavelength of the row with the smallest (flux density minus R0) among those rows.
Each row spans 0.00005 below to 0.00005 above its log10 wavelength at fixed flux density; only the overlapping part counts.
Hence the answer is 3937.63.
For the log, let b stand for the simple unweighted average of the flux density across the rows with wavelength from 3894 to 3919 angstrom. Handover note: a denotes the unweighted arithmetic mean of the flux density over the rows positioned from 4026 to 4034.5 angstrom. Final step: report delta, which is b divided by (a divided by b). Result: 8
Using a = 17.9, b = 12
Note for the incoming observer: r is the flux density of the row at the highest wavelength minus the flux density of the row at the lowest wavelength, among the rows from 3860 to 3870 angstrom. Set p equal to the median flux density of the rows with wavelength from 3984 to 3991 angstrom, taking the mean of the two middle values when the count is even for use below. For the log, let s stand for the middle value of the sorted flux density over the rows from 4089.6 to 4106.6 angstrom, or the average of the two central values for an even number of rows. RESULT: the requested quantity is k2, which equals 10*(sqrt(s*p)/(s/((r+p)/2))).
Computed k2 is 81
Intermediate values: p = 17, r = -1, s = 17.4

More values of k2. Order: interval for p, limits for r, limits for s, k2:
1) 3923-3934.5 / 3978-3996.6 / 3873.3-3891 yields 54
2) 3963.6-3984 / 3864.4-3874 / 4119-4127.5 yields 36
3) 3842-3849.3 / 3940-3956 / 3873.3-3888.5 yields 62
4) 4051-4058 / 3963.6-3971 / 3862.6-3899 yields 115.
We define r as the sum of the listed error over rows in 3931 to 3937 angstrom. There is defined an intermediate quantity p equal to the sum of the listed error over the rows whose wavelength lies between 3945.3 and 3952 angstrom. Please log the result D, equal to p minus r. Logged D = 0.1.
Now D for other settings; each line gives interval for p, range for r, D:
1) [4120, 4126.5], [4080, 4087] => -0.3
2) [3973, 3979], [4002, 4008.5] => -0.9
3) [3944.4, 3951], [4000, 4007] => -0.9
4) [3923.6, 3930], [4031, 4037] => -1.0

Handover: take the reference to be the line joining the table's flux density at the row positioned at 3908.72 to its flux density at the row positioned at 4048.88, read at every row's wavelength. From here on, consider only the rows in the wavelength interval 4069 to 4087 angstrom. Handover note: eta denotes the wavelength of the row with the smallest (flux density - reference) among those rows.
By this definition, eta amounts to 4075.07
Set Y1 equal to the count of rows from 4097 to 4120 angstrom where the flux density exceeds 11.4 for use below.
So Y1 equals 24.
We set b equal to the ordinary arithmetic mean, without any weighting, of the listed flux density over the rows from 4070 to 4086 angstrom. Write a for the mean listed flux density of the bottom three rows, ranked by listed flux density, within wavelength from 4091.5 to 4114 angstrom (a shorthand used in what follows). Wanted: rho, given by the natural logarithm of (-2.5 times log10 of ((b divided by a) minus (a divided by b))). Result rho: 0.3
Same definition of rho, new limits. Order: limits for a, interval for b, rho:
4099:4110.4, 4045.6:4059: 0.2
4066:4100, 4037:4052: 0.0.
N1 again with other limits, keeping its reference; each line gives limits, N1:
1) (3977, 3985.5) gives 3978.64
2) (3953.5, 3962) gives 3960.36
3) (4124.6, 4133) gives 4129.86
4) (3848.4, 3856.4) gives 3855.98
